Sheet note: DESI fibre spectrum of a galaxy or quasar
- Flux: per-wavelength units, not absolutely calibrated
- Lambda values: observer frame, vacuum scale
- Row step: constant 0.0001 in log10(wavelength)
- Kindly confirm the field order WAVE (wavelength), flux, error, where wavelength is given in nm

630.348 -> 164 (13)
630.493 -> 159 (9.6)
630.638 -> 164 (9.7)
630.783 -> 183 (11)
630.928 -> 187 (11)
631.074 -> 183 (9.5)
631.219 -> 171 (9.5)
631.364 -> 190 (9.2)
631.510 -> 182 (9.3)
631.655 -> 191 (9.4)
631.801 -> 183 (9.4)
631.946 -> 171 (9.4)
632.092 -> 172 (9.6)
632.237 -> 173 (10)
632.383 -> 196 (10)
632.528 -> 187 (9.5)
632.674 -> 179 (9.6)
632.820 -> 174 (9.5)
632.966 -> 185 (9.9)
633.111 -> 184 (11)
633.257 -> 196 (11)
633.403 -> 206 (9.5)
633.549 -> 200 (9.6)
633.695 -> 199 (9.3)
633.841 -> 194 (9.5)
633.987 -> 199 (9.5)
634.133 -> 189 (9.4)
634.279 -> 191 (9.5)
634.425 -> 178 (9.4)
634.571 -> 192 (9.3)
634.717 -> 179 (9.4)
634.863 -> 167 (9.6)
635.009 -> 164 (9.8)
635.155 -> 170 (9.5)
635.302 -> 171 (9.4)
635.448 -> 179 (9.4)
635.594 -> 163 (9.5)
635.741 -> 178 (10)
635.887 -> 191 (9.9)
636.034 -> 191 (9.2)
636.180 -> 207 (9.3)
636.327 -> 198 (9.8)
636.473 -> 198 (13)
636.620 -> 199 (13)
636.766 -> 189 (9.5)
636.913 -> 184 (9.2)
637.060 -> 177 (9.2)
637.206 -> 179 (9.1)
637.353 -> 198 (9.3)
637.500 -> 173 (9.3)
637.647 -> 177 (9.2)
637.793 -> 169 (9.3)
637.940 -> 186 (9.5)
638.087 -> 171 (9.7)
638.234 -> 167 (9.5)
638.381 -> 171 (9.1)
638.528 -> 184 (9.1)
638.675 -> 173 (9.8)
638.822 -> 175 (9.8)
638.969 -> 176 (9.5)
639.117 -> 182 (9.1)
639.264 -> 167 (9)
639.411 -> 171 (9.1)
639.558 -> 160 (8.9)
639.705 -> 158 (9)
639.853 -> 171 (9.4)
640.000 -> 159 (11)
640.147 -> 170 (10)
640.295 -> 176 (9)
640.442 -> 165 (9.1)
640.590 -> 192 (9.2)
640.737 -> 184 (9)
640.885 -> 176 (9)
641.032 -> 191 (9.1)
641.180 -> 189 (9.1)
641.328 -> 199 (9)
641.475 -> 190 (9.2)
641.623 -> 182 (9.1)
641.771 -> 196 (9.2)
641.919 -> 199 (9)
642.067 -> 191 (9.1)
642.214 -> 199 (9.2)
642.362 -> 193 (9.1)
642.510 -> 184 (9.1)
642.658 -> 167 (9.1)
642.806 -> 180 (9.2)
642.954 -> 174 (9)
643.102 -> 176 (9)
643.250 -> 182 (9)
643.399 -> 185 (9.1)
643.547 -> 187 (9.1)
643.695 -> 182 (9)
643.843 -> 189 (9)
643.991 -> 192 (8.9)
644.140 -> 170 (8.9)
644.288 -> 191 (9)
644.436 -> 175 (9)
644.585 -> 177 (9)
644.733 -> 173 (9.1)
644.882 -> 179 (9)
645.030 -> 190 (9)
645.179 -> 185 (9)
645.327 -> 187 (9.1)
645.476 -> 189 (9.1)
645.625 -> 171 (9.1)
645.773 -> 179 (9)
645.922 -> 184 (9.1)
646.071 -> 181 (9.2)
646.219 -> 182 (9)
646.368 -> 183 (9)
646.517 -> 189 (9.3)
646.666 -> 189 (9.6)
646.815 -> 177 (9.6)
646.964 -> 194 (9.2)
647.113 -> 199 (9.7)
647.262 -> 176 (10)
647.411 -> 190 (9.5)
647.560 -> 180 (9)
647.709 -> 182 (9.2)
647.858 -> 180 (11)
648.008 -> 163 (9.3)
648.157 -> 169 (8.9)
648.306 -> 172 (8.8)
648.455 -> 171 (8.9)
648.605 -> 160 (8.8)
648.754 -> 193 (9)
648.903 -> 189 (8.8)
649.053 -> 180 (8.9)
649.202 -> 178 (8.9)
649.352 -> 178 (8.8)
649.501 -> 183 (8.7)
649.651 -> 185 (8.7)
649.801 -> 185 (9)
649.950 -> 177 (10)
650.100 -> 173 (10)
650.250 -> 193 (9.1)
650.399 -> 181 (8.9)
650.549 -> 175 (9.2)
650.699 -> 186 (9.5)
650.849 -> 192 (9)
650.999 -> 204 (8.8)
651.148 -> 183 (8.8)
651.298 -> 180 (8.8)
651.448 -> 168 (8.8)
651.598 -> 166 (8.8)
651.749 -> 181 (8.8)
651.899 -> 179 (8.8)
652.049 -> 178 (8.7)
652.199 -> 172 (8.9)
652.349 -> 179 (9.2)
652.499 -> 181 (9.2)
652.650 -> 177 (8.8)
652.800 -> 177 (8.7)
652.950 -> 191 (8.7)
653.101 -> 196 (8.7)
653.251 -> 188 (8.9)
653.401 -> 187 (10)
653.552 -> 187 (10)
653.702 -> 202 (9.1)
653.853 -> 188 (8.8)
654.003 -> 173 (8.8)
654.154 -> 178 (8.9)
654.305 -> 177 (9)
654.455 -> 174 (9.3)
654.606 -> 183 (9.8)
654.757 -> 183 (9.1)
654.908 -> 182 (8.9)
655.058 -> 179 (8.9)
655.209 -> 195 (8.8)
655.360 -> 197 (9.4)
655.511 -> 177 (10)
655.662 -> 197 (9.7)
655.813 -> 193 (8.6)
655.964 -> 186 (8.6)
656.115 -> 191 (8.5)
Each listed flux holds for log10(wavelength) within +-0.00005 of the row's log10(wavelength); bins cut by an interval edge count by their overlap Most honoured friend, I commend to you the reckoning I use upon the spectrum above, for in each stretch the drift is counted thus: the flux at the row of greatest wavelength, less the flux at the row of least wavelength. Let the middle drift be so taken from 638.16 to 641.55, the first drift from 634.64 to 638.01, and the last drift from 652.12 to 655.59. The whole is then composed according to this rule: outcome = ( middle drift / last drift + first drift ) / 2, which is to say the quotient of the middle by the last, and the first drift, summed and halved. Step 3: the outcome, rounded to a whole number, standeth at 6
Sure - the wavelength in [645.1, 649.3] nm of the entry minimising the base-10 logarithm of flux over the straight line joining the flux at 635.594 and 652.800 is 648.605 nm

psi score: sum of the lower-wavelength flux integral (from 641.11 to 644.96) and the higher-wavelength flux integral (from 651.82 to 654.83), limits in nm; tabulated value 1260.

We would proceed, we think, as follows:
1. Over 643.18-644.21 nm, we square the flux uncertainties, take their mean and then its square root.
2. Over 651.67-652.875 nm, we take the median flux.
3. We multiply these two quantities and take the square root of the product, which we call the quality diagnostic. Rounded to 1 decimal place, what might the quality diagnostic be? 40.1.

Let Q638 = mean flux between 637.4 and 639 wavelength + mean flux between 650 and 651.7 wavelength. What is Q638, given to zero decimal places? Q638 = 357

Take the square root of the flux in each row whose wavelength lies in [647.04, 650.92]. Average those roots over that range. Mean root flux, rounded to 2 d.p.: 13.43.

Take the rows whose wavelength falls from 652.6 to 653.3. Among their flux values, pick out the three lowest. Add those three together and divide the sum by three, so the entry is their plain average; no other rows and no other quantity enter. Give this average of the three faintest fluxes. 181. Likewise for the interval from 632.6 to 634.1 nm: 179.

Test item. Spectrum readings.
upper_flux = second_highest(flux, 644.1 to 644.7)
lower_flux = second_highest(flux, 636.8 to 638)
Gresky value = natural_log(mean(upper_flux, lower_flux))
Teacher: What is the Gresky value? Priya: 5.20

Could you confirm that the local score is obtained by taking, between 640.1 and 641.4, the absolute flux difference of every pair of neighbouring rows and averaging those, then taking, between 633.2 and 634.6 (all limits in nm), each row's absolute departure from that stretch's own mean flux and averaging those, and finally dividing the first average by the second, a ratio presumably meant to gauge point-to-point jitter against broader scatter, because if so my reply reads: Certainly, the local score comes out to 1.9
